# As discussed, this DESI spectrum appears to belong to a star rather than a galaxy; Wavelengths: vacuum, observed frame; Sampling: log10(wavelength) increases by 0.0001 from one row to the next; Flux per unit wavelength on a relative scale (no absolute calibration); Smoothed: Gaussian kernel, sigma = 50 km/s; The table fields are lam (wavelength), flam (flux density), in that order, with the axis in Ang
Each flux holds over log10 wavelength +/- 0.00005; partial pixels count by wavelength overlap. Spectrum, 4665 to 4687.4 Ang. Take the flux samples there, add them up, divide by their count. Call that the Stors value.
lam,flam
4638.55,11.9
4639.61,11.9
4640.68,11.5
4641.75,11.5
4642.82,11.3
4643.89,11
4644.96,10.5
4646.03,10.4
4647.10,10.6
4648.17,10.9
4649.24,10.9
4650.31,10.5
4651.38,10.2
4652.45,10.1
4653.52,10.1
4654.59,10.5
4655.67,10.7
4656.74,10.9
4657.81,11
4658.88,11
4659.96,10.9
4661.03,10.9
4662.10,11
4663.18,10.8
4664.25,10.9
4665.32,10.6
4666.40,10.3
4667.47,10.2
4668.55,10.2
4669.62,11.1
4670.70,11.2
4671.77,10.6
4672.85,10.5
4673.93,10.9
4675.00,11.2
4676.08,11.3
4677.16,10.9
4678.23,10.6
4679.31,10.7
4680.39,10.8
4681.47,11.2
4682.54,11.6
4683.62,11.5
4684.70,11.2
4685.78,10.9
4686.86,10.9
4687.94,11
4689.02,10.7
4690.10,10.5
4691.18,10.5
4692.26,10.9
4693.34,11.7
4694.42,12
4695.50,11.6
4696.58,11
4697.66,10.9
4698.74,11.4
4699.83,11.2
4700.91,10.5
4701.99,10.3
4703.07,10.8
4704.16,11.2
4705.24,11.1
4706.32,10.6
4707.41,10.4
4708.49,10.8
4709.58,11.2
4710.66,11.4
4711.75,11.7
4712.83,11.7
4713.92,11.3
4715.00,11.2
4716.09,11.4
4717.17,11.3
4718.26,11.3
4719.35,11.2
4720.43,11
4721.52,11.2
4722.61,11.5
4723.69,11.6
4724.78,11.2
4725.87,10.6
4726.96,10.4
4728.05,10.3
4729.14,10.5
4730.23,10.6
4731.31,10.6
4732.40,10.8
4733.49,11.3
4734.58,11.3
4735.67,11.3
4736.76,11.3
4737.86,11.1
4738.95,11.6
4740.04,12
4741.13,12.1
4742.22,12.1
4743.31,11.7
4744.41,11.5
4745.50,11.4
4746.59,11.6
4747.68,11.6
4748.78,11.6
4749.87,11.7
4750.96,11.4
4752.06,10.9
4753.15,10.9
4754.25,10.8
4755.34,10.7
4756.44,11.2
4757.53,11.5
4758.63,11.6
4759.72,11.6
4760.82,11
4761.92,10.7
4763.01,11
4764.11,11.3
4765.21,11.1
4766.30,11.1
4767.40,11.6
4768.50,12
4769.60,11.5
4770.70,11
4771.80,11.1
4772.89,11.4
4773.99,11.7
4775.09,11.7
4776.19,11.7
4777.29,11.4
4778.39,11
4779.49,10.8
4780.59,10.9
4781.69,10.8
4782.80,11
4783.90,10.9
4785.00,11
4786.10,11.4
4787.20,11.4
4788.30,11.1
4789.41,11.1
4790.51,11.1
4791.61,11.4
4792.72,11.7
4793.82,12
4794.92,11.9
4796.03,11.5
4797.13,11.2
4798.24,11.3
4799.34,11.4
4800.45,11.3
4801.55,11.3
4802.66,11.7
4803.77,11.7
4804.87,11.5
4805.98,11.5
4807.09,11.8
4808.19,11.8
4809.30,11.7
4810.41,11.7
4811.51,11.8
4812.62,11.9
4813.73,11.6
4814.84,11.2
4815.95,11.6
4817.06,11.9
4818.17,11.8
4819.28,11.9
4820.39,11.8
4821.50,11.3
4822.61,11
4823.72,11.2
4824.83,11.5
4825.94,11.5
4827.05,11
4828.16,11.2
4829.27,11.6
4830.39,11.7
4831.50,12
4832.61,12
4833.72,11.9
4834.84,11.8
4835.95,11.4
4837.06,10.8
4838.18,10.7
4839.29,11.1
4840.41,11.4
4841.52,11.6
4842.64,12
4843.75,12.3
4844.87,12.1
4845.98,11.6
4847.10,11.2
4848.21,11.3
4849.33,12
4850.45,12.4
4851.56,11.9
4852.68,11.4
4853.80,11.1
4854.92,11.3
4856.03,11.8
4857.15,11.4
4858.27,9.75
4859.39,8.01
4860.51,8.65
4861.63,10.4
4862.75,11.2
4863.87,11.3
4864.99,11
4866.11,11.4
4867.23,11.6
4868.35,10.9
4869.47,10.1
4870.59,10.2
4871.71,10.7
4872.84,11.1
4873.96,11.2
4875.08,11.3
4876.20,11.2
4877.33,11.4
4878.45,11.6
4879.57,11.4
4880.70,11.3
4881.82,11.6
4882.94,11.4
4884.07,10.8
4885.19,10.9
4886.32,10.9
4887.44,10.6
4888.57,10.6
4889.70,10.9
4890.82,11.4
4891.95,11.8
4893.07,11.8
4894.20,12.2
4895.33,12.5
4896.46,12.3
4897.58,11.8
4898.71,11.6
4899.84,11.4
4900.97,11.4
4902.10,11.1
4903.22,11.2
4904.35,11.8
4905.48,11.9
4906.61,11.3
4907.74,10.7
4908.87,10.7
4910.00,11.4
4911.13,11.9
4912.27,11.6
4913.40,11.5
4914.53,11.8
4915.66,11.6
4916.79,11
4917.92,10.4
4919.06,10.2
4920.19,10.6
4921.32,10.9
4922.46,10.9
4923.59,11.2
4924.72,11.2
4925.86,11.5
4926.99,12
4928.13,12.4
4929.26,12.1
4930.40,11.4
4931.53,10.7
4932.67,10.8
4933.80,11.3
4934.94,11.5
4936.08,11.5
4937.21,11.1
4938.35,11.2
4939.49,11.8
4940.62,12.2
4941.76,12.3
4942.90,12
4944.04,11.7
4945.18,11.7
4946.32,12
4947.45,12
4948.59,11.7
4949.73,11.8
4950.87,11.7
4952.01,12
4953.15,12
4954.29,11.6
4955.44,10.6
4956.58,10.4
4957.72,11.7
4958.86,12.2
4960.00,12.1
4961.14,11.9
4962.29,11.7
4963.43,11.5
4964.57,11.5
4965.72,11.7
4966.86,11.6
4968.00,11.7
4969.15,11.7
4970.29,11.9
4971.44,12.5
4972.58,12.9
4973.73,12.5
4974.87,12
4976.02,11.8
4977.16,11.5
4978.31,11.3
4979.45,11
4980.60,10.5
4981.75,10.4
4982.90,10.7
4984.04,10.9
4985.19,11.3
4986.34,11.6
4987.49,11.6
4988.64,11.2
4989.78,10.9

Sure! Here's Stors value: 10.9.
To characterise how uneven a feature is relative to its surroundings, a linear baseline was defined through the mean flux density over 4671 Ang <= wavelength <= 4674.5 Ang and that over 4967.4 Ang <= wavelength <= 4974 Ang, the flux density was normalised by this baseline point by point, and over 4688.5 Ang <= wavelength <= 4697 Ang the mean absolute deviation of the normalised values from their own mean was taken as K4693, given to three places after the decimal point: 0.045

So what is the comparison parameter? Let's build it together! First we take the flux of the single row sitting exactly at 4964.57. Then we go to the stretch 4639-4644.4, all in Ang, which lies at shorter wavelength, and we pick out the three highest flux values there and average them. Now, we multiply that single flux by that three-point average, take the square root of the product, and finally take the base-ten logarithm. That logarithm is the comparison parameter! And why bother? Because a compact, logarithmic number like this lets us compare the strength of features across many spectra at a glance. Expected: 1.06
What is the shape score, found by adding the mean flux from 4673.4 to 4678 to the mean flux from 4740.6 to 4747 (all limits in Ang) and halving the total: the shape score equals 11.4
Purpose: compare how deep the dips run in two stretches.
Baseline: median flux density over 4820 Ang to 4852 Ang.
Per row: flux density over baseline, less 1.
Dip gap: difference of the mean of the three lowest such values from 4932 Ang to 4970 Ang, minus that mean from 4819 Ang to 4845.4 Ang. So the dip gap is -0.020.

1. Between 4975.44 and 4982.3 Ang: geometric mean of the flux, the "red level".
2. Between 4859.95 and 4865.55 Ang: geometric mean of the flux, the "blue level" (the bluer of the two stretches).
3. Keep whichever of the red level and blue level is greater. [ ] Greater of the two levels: 11.1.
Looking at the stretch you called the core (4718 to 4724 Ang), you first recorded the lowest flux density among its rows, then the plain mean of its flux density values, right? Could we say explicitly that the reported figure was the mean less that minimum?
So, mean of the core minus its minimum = 0.30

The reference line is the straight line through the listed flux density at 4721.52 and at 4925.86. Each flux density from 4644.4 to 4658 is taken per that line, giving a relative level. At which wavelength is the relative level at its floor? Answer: 4653.52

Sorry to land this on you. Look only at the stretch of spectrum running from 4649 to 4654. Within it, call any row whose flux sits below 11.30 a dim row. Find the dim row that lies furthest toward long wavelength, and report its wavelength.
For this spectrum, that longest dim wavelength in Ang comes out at 4653.52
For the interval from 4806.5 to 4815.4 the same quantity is 4814.84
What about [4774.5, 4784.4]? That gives 4783.90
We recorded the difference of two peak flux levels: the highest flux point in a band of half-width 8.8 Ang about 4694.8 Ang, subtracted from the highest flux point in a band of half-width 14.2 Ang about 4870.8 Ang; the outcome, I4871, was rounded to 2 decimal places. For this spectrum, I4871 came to -0.40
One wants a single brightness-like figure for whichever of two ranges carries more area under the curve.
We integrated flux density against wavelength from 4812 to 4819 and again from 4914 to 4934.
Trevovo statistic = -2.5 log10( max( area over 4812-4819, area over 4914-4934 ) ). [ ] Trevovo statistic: -5.9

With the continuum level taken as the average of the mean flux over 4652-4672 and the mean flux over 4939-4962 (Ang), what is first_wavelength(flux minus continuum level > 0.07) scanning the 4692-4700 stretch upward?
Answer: 4693.34 Ang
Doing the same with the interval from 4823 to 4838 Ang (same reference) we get 4824.83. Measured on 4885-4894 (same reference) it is 4890.82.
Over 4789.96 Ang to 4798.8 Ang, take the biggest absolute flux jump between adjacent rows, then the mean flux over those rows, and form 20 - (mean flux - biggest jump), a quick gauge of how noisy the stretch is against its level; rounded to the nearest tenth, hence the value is 8.9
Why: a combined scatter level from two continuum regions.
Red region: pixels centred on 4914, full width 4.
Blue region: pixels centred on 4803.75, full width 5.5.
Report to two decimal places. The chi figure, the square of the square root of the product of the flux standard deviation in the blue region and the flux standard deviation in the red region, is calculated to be 0.02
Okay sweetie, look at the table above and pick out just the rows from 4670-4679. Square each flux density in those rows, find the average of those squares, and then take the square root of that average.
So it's 10.9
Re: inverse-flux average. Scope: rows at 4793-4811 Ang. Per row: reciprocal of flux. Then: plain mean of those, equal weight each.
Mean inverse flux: 0.0864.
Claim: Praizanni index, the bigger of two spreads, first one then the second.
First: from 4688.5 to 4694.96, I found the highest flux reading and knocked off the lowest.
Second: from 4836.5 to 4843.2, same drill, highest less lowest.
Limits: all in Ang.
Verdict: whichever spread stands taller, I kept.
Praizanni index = 1.5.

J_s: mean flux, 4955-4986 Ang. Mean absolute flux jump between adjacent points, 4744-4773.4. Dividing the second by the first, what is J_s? 0.021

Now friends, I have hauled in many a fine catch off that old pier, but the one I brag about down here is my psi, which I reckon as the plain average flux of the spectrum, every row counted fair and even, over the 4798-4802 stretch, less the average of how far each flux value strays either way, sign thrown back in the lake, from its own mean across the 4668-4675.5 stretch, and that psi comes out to 11.0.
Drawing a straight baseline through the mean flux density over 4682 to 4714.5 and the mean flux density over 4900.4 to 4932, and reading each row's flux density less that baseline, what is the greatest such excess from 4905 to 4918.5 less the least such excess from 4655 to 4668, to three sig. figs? 1.46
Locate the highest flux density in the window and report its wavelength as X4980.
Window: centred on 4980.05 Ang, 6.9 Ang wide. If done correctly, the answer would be 4977.16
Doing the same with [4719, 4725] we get 4723.69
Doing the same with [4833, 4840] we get 4833.72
